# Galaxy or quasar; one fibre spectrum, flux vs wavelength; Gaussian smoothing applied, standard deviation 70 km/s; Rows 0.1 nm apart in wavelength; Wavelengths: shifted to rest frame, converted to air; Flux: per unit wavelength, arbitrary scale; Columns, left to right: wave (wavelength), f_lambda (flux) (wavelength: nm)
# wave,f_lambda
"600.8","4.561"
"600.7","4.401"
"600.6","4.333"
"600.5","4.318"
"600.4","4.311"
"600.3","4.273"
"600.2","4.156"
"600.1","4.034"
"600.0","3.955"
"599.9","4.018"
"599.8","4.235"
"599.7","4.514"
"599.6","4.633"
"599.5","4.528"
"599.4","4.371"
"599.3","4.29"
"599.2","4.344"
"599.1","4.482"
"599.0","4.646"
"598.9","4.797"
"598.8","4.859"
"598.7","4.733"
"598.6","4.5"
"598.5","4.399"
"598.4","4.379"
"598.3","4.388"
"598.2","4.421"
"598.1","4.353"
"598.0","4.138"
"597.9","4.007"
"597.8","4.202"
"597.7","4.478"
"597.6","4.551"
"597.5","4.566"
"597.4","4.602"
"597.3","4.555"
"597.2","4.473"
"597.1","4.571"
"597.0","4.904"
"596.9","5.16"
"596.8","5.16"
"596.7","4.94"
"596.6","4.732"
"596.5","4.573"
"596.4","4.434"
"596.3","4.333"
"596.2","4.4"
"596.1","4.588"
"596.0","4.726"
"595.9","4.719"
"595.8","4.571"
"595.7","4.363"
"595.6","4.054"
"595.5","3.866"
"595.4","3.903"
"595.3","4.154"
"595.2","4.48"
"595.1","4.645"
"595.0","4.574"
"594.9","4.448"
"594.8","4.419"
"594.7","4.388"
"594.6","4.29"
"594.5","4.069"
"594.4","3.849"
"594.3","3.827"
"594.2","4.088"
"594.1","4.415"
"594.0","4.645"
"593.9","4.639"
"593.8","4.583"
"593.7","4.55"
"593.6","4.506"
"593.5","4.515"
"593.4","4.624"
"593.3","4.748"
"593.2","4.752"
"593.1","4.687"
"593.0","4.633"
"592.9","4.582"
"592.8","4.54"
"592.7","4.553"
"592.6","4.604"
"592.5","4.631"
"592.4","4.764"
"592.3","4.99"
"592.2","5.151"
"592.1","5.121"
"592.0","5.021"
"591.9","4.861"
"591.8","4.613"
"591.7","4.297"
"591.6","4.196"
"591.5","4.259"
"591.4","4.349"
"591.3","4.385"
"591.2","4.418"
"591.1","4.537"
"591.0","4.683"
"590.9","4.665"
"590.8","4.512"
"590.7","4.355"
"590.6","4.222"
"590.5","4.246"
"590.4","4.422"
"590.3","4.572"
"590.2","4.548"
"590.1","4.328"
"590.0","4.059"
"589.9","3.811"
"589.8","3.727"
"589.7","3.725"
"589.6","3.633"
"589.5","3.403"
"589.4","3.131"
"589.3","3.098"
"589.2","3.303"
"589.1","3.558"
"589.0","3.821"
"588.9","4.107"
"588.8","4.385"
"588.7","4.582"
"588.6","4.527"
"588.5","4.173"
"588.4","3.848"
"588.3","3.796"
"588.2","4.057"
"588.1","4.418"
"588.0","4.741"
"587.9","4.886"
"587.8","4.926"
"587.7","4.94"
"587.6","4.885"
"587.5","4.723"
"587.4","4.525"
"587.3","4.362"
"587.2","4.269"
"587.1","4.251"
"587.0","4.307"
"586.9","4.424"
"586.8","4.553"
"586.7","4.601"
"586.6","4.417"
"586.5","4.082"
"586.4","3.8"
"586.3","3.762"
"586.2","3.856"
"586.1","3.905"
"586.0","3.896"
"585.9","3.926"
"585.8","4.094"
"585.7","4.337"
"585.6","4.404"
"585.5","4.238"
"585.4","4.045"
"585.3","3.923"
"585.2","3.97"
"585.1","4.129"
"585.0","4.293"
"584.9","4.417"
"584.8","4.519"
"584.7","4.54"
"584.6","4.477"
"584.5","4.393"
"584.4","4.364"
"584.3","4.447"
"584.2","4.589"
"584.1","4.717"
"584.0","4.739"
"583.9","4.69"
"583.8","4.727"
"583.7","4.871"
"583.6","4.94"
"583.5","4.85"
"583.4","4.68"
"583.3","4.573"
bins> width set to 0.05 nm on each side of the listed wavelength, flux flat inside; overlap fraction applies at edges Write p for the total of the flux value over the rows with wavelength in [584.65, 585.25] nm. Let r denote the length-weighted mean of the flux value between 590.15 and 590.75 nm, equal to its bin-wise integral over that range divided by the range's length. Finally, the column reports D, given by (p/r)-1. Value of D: 4.9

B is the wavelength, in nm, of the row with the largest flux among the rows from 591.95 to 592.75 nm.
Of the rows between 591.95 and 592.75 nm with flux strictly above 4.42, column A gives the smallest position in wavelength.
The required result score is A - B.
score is -0.20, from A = 592.0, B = 592.2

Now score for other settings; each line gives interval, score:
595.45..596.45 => -0.20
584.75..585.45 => 0.00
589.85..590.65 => -0.10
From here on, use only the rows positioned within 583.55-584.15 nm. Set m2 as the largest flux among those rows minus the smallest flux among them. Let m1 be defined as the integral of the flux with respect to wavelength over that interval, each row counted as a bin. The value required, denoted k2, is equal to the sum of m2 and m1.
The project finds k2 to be 3.12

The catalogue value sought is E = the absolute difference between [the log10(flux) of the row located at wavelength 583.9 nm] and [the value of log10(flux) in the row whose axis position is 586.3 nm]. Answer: 0.096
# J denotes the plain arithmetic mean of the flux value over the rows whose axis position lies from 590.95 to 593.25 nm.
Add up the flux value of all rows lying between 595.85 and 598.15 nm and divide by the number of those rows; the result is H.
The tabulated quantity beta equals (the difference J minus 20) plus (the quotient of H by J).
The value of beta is -14.4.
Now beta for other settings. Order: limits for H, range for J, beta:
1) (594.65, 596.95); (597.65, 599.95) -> -14.6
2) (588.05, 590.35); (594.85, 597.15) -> -14.6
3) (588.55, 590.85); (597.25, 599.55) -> -14.6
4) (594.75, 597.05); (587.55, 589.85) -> -14.8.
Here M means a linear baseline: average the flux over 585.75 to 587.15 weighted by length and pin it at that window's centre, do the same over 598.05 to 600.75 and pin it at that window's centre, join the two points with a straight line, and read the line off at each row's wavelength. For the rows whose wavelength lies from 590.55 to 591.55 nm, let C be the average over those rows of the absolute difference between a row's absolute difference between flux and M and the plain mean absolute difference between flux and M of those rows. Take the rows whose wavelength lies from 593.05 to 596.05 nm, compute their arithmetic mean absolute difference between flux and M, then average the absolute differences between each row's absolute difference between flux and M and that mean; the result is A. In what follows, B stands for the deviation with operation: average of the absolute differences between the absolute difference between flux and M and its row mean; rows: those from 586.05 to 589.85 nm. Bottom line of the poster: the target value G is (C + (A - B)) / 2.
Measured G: 0.01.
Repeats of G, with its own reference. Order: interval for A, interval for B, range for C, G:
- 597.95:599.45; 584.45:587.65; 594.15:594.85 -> 0.07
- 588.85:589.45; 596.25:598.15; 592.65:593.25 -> 0.10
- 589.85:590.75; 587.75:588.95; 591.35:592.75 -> 0.10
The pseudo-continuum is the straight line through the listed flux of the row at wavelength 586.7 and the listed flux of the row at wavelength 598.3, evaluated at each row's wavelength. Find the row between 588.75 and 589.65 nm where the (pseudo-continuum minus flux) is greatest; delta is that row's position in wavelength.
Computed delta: 589.3 nm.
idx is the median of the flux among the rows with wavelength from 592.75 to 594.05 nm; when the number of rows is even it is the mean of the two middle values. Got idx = 4.62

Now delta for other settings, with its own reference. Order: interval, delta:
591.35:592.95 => 591.6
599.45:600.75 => 600.0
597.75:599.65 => 597.9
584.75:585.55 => 585.3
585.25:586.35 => 586.3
